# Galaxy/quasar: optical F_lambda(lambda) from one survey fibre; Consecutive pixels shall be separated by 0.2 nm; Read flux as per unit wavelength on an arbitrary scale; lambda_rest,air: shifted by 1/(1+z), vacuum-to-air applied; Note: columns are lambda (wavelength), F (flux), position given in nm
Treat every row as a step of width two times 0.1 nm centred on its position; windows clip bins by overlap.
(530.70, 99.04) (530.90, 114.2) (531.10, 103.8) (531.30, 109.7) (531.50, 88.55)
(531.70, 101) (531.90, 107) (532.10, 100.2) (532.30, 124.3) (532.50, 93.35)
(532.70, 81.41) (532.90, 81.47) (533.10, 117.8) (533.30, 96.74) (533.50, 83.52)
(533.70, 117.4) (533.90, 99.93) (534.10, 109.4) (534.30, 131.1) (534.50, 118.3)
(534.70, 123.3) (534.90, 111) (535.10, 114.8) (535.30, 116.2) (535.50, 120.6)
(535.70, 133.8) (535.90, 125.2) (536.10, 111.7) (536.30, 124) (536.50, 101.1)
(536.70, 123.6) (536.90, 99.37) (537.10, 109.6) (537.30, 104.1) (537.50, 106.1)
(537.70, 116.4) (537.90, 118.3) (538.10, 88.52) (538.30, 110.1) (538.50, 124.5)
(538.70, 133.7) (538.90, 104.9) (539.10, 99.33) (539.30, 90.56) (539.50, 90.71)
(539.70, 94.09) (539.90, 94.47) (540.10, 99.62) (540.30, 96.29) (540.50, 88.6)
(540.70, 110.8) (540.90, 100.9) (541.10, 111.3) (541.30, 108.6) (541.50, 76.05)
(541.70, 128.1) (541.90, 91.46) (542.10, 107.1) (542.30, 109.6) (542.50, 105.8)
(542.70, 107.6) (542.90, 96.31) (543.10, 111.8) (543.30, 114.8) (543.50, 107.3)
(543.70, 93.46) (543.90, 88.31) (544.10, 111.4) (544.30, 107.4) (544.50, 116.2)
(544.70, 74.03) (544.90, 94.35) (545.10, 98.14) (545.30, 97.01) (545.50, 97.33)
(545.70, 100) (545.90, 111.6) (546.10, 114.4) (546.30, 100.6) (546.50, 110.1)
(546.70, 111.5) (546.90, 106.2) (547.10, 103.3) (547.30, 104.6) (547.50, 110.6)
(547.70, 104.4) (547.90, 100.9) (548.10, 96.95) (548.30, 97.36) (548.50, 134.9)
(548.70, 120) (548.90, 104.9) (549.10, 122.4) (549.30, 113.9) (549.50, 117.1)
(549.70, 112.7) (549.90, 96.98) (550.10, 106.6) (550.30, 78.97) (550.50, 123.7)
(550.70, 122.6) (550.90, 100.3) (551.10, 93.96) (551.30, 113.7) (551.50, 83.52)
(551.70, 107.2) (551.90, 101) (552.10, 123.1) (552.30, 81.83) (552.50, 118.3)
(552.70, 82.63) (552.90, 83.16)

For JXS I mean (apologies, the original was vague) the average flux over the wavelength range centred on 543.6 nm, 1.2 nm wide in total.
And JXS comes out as 105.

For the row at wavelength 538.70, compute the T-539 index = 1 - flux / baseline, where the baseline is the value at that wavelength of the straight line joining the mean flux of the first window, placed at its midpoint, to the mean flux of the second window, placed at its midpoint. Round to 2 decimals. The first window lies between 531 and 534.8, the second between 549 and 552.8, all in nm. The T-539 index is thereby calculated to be -0.28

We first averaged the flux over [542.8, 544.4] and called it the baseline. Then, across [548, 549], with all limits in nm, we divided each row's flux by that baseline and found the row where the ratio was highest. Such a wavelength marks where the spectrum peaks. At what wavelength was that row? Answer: 548.50 nm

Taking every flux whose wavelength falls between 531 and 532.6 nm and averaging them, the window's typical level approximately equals 103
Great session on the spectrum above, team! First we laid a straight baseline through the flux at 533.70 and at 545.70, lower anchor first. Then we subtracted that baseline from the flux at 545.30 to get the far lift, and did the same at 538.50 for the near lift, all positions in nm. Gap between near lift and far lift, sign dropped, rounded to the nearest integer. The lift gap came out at 18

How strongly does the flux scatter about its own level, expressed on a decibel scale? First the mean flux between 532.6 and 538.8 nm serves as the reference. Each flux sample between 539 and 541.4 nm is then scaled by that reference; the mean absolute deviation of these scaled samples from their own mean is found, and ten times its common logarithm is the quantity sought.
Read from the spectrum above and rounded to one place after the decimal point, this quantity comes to -12.5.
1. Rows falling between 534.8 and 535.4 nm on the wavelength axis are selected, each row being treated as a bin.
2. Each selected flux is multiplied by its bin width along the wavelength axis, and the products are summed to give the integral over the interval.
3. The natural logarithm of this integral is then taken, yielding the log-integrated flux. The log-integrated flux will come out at 4.23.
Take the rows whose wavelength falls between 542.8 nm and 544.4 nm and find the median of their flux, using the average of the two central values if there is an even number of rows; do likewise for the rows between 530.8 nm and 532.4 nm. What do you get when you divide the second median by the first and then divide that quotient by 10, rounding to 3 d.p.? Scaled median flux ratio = 0.098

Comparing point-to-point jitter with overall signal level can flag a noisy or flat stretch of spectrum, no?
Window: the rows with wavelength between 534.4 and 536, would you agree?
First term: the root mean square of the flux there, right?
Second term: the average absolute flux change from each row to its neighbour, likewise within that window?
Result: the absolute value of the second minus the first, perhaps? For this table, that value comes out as 114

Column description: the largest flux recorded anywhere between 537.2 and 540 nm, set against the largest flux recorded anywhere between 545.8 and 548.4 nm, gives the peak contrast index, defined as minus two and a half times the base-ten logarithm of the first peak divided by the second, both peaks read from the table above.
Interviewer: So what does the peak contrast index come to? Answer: -0.169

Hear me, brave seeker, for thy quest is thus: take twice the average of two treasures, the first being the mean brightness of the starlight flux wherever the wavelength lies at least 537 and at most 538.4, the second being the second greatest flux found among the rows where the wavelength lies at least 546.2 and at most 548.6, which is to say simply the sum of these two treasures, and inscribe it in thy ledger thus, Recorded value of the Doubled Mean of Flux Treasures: 219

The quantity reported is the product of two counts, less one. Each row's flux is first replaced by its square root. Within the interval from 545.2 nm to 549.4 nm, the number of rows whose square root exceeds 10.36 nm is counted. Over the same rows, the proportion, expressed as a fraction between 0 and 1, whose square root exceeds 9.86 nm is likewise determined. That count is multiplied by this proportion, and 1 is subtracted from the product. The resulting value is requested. 7.1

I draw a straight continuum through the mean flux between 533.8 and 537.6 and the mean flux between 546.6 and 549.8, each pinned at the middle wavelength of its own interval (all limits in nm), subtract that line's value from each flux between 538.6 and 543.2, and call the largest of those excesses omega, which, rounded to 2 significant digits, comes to 20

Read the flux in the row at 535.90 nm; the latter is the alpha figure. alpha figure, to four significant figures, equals 125.2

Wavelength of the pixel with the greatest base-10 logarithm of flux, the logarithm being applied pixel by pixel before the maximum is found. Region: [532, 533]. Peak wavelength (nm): 532.30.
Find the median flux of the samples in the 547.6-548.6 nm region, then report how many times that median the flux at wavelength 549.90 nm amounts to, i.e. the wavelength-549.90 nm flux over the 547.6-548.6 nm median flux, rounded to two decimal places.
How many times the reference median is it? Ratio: 0.96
